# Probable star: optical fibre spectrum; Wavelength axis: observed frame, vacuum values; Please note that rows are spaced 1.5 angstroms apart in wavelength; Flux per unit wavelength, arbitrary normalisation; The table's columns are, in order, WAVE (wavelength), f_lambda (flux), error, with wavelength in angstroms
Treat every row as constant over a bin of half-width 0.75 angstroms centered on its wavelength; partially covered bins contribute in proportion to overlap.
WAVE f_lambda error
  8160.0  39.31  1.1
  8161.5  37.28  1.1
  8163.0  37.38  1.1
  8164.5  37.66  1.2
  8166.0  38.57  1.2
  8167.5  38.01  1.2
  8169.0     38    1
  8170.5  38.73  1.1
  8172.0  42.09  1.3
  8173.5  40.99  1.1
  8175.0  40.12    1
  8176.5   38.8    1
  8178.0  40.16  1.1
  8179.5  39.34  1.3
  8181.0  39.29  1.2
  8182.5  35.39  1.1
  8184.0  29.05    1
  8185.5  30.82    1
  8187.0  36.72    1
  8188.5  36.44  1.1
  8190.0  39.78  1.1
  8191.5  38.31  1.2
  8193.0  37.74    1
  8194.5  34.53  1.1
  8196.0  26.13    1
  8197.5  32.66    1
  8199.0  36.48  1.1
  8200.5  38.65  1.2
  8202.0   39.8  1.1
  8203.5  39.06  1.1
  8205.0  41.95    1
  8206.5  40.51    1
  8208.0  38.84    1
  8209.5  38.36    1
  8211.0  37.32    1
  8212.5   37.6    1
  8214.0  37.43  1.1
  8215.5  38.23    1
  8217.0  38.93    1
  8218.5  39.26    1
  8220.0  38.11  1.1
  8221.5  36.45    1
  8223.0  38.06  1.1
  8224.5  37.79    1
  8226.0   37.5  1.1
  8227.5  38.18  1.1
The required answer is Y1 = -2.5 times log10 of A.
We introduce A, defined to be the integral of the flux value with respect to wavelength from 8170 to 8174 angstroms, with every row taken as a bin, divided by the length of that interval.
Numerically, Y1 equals -4.02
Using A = 41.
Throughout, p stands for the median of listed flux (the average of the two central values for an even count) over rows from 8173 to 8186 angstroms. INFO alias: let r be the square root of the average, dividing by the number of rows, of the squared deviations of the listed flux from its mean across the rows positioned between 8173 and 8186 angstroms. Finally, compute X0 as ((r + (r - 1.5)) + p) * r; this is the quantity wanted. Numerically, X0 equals 190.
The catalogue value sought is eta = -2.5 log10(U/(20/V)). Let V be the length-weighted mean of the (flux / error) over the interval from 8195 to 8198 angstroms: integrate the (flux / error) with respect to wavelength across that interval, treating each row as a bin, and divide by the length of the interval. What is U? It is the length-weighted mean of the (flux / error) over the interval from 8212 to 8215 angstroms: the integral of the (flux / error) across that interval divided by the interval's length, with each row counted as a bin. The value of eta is -4.30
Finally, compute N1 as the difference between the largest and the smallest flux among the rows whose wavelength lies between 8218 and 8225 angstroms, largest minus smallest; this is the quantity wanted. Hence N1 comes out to 3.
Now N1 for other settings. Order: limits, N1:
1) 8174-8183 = 5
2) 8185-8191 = 9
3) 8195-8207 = 16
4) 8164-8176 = 4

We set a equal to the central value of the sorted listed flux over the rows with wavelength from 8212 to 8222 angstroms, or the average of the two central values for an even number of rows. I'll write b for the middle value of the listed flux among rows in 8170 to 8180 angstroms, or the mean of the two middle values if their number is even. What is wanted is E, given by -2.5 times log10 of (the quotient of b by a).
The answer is -0.06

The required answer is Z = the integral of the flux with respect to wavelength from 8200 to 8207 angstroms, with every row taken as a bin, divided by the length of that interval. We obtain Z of 40.0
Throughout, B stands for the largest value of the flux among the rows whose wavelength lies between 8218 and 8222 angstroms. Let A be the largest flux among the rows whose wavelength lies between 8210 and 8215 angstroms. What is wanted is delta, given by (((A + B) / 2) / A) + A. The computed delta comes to 38.62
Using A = 37.6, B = 39.26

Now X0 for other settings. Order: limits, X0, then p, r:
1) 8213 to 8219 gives 27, 38.6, 0.7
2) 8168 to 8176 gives 62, 40.1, 1.5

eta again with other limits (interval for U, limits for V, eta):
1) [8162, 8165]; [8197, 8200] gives -4.33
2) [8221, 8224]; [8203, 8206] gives -4.61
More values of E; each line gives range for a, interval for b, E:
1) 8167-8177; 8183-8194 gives 0.06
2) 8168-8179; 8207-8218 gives 0.05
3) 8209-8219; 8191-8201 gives 0.05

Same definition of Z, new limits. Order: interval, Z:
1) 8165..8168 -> 38.3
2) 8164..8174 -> 39.1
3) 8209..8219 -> 38.1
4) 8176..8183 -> 38.7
